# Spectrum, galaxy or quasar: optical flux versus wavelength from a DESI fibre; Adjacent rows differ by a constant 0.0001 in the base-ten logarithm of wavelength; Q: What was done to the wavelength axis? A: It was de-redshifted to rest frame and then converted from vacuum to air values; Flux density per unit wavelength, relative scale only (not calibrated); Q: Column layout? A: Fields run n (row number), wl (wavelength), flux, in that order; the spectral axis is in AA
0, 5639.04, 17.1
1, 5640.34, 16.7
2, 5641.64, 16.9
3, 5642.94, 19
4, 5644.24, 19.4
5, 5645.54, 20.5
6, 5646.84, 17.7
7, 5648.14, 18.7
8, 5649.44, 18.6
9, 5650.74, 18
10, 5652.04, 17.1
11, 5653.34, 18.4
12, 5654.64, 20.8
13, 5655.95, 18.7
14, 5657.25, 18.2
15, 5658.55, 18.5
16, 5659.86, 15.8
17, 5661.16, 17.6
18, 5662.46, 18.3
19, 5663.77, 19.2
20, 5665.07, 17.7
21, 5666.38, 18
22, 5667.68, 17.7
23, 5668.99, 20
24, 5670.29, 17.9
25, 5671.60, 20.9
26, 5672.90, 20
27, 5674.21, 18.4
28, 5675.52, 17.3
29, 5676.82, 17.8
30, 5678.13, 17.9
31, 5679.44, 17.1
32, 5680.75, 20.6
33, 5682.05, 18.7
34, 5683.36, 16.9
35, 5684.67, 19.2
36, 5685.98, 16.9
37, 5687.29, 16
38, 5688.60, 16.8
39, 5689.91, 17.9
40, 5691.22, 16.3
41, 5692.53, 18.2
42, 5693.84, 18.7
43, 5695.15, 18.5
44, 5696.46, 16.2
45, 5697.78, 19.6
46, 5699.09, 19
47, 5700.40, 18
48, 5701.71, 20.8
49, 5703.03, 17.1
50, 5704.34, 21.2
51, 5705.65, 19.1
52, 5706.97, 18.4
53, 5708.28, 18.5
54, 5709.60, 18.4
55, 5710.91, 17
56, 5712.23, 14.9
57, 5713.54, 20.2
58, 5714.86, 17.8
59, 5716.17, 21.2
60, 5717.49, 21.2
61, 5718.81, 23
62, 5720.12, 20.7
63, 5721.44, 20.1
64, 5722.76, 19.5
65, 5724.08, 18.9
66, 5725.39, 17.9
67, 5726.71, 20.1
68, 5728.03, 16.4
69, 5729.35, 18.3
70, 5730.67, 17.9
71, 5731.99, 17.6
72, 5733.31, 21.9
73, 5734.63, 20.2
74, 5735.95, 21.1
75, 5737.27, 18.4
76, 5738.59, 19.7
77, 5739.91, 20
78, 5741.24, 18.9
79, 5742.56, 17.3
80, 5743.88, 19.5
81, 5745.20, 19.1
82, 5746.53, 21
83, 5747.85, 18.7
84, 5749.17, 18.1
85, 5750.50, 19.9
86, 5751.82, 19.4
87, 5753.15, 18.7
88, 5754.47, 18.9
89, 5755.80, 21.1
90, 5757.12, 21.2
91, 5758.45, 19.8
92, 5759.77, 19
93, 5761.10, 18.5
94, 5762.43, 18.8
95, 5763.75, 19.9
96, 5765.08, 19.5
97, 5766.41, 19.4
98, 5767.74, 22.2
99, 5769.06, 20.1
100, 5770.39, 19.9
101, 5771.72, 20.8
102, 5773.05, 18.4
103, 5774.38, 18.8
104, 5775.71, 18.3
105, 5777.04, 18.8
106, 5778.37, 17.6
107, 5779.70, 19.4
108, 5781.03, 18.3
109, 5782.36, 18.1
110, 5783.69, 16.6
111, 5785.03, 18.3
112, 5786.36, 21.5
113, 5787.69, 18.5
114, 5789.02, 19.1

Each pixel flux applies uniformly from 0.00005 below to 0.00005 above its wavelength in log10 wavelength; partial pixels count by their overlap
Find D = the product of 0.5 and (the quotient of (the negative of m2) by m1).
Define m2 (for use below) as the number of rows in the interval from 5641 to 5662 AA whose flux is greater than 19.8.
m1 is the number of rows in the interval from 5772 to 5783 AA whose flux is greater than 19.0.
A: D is -1.0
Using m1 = 1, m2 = 2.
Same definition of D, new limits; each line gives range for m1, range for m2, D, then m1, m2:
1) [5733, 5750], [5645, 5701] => -0.4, 8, 6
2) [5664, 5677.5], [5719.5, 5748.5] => -1.3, 3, 8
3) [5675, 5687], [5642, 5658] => -0.5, 2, 2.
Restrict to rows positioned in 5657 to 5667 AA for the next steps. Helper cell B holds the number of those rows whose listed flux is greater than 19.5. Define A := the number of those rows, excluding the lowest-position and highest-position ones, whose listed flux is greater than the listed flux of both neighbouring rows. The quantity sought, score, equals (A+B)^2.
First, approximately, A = 2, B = 0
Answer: 4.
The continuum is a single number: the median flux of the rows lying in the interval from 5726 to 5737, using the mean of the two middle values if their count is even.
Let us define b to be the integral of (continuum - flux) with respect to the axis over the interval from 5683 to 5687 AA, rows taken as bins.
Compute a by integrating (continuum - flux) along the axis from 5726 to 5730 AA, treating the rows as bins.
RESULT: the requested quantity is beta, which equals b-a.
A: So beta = 2.8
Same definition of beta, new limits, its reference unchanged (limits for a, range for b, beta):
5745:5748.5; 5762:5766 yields 0.7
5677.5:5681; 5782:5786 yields 1.9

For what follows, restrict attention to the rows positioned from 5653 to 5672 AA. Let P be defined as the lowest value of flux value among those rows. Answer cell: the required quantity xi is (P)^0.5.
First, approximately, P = 15.8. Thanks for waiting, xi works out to 4.0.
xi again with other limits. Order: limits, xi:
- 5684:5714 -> 3.9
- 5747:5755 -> 4.3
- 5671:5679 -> 4.2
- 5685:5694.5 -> 4.0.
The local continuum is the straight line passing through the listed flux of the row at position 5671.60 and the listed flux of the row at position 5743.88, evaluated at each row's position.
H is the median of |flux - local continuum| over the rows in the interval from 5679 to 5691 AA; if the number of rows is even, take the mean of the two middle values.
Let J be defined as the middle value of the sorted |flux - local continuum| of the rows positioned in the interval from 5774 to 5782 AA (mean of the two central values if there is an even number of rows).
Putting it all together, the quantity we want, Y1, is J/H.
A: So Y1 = 0.1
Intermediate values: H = 3.6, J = 0.53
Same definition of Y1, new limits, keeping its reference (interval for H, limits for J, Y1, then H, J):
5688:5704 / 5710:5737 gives 0.6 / 2.3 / 1.46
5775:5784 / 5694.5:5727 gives 2.3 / 0.6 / 1.37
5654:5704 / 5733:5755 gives 0.2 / 2.7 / 0.62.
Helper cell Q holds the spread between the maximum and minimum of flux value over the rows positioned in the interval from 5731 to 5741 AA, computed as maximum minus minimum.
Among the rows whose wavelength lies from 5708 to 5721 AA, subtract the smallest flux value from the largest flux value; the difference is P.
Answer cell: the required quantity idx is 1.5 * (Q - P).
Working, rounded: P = 8.1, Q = 4.3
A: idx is -6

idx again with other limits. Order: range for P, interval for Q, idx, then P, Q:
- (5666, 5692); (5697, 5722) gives 5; 4.9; 8.1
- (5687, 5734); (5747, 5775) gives -6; 8.1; 4.1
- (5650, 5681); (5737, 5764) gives -2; 5.1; 3.9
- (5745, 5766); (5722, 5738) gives 4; 3.1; 5.5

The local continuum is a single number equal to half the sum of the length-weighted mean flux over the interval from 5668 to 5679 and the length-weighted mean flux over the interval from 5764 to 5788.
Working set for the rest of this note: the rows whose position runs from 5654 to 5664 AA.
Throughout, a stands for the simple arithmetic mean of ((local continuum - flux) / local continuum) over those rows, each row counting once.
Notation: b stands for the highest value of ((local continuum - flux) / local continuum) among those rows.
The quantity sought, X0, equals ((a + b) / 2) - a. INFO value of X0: 0.068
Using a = 0.029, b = 0.17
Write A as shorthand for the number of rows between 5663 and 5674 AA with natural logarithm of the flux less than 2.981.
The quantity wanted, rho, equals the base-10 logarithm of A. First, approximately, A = 5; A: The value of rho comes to 0.70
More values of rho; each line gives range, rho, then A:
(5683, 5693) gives 0.90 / 8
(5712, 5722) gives 0.30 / 2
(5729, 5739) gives 0.70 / 5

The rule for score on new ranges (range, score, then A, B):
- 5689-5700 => 9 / 2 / 1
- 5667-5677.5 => 25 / 2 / 3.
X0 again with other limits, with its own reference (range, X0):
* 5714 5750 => 0.080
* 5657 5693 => 0.060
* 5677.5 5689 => 0.047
